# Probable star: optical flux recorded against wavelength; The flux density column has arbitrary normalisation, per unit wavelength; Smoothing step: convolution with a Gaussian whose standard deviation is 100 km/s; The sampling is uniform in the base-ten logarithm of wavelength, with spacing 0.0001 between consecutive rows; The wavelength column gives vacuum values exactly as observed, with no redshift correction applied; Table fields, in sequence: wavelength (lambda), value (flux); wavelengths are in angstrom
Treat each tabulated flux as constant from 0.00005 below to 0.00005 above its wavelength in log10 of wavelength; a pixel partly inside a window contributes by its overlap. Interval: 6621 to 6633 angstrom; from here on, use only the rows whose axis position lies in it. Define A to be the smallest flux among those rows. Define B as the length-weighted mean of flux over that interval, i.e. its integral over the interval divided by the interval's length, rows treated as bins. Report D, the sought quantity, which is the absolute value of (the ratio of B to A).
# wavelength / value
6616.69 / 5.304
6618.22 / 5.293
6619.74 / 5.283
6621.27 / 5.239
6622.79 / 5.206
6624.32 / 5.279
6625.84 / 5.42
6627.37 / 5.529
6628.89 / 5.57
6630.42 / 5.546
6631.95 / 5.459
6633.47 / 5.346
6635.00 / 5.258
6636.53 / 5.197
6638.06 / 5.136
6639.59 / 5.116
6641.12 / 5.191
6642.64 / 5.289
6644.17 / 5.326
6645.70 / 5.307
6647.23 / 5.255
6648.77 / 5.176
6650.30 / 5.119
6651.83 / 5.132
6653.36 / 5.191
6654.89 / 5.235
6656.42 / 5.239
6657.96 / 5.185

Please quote 1.04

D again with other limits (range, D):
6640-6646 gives 1.02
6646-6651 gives 1.01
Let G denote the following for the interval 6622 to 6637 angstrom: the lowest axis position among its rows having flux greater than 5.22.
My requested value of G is 6624.32 angstrom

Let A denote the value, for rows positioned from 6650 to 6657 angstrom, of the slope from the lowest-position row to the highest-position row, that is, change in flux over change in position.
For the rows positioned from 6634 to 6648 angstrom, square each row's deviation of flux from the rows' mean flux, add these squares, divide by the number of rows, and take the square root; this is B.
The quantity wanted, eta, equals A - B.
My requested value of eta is -0.05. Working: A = 0.020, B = 0.070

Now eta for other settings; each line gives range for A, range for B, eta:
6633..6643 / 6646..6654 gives -0.05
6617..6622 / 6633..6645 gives -0.10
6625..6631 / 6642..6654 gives -0.05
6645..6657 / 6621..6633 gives -0.14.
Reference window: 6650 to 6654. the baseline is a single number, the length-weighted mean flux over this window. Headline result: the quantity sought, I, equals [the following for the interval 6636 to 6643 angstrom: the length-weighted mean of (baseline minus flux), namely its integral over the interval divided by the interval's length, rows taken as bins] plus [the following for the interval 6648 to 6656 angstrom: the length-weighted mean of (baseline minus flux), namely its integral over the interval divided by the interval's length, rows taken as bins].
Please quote -0.05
